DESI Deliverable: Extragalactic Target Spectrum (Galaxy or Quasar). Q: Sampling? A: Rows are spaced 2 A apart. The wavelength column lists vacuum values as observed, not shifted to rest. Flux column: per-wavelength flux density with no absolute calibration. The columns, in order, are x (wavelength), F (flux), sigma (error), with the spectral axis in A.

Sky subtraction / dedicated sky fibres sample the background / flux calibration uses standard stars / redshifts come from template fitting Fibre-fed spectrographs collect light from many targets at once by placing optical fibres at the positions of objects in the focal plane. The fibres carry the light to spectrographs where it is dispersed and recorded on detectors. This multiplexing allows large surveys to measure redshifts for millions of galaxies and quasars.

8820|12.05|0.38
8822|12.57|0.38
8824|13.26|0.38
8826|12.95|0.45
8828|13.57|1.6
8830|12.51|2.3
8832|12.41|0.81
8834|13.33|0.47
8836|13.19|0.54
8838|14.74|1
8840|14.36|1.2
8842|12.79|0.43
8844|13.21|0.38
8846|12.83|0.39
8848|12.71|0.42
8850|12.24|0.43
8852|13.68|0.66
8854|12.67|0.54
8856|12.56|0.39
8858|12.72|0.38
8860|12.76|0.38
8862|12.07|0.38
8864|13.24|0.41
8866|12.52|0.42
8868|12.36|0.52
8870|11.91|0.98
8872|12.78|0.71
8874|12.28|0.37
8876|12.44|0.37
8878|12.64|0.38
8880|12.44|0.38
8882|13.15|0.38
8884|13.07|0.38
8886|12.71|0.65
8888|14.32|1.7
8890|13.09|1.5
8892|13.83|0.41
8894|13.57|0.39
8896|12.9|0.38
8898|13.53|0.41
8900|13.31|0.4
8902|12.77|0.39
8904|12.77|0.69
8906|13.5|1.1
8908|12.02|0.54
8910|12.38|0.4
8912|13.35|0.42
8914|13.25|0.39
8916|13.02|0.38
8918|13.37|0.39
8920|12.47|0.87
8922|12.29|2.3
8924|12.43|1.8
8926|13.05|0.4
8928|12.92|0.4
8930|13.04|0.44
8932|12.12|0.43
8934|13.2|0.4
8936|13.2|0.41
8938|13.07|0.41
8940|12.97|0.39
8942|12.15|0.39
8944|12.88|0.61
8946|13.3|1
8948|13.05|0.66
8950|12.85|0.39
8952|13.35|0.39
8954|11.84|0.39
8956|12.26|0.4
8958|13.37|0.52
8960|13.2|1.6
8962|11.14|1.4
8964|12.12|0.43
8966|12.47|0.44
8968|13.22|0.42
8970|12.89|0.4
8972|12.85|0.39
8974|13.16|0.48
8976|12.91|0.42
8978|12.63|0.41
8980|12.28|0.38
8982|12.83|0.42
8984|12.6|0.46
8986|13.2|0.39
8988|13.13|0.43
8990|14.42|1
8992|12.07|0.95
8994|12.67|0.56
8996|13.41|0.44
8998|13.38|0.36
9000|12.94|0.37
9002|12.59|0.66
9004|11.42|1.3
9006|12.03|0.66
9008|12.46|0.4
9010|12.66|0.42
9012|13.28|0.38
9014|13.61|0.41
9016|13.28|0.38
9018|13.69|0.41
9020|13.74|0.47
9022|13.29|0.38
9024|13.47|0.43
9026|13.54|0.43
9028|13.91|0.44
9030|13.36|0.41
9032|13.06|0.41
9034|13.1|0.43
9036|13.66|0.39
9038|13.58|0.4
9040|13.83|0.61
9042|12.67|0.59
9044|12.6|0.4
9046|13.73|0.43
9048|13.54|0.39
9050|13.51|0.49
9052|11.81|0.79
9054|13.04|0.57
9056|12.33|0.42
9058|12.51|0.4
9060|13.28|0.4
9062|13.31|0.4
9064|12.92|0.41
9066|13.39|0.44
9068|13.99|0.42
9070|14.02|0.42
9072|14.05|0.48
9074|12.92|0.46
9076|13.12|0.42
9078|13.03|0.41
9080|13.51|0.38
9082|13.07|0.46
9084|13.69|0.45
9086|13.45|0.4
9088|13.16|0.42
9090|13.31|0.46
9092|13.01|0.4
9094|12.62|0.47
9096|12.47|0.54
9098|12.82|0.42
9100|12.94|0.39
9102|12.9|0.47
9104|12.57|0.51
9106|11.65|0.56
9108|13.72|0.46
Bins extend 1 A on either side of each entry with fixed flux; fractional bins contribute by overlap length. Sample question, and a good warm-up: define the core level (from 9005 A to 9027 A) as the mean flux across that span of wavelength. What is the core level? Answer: 13.2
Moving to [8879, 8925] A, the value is 13.0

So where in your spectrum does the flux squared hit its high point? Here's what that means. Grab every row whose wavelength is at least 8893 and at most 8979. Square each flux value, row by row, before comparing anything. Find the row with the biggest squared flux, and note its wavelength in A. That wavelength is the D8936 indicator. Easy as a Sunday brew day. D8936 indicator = 8894 A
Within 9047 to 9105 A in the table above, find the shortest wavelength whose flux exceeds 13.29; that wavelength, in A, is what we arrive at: 9048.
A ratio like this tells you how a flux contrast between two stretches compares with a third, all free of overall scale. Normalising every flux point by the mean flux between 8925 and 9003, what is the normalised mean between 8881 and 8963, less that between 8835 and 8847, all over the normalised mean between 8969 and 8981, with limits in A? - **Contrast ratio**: -0.046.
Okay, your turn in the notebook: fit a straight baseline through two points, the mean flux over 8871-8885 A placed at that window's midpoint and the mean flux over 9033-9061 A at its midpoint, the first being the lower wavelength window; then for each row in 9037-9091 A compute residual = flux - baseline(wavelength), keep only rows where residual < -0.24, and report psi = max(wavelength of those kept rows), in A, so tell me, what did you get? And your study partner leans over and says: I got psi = 9058 A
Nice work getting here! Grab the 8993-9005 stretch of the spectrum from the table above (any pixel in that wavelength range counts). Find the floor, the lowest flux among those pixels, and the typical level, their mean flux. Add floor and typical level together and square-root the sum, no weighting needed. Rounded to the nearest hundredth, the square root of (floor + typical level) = 4.91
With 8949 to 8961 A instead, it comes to 4.97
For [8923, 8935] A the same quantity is 4.99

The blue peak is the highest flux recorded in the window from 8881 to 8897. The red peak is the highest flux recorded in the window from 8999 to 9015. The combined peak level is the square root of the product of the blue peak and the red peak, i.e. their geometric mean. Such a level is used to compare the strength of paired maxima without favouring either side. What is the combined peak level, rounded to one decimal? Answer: 14.0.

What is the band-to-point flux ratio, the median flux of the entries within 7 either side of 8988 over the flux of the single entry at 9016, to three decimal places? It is 0.966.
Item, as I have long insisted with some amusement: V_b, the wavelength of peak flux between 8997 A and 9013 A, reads 8998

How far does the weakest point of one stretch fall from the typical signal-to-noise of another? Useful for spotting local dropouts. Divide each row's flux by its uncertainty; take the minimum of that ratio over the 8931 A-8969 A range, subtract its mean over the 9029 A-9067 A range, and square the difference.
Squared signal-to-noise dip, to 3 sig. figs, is 464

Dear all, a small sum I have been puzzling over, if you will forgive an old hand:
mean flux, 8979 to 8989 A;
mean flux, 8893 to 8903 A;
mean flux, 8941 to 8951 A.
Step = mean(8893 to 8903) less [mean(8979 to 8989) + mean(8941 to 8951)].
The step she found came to -12.4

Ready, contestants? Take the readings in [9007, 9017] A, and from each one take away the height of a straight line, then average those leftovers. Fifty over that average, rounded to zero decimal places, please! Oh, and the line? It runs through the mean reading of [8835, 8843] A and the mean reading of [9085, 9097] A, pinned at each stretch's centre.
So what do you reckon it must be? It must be -269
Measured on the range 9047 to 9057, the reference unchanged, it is -181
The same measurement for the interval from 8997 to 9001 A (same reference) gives -406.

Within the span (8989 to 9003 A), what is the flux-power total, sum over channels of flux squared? 1199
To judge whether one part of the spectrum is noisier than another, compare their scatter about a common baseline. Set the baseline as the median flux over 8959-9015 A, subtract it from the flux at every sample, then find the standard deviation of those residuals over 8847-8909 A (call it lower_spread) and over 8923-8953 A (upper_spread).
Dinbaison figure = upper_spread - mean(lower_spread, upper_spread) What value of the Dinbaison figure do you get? -0.09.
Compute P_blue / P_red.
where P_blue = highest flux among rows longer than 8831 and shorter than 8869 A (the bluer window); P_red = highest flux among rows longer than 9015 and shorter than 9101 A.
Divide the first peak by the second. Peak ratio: 1.05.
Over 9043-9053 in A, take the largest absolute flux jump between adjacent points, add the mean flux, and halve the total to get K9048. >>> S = 7.4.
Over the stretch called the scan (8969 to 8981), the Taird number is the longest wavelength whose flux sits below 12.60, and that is 8980 A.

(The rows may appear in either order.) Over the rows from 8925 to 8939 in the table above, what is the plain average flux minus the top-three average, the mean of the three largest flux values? -0.21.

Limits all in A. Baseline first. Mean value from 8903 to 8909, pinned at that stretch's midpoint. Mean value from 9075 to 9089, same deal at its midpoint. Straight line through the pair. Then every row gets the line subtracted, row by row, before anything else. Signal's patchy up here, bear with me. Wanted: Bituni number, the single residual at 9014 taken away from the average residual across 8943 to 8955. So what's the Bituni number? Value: -0.5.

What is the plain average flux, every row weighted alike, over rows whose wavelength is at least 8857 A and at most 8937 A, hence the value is 12.9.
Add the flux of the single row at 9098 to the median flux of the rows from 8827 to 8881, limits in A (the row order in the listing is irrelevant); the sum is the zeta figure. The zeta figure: 25.5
